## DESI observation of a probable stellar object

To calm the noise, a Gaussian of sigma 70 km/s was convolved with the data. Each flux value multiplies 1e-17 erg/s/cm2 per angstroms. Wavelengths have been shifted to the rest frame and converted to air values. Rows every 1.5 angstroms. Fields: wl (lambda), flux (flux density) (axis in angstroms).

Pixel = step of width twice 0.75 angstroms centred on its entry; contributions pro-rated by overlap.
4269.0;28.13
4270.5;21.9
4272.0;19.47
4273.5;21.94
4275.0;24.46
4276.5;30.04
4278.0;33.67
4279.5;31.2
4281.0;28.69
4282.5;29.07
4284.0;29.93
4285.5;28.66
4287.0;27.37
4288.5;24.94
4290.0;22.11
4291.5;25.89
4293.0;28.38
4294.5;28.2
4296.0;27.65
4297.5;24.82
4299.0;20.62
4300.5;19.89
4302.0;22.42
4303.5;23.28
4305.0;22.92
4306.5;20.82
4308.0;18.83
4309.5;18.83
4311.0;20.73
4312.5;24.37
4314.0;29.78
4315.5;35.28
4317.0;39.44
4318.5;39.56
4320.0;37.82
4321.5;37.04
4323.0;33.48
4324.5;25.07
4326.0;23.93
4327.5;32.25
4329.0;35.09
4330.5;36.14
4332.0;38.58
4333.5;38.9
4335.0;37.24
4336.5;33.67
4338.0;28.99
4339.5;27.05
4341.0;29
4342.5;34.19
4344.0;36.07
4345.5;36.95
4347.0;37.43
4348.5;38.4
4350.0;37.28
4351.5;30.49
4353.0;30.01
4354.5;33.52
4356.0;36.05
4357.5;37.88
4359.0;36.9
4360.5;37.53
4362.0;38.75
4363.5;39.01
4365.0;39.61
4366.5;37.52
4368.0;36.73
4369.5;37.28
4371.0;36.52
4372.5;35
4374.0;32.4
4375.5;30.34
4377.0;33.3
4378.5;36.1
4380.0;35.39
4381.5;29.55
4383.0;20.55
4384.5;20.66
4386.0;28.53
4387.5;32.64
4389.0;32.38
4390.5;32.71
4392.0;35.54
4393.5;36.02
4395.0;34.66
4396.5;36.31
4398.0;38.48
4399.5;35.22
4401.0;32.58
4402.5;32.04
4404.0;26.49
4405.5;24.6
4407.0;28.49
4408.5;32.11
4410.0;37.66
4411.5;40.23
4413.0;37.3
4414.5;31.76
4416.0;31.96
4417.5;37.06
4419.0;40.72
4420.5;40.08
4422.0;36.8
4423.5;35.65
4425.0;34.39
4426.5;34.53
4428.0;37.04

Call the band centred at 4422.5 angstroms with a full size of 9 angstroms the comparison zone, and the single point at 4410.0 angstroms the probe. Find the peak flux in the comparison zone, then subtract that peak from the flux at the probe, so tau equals -3.1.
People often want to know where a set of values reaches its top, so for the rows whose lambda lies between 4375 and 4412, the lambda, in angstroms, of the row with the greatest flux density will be 4411.5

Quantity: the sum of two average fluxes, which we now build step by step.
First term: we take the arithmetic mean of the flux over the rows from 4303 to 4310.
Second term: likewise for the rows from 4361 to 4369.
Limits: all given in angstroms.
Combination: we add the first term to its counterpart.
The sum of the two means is 59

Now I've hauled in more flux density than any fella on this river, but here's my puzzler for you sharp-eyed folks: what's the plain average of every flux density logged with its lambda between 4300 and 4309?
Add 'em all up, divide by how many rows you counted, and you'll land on 21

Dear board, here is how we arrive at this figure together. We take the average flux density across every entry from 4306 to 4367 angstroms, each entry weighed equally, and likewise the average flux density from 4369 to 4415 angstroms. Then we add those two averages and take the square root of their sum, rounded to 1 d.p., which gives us 8.1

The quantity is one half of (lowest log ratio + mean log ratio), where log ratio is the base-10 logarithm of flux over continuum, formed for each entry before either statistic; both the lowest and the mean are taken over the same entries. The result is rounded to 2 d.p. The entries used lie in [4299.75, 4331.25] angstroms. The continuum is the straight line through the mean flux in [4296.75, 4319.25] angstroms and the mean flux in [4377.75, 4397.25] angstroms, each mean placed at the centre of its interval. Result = -0.05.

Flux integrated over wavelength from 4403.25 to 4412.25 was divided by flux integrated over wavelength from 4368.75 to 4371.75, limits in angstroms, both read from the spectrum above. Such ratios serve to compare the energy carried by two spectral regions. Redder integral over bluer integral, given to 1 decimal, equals 2.6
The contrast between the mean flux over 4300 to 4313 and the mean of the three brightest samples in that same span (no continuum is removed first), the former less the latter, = -2.2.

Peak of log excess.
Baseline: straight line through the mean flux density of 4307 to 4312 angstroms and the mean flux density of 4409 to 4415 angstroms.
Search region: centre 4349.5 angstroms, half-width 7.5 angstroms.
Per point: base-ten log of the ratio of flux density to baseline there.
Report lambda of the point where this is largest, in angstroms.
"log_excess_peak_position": 4348.5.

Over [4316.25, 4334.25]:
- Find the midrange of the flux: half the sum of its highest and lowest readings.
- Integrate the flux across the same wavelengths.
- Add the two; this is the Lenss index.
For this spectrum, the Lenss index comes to 658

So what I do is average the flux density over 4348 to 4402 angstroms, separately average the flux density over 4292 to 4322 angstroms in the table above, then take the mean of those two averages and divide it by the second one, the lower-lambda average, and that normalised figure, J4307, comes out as 1.13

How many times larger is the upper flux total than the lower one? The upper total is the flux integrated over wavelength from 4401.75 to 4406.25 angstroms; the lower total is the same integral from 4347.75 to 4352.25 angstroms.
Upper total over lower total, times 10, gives 7.8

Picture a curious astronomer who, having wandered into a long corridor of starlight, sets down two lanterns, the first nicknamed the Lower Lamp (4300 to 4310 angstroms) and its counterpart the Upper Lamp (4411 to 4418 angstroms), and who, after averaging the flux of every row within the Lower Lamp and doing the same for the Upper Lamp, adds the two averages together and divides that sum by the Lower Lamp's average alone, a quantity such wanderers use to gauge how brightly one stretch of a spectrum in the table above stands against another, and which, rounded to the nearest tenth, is 2.7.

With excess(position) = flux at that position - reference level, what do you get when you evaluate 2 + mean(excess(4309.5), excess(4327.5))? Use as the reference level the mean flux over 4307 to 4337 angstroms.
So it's -4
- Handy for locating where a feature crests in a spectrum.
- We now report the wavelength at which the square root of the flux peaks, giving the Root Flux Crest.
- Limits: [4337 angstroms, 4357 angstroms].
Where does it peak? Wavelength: 4348.5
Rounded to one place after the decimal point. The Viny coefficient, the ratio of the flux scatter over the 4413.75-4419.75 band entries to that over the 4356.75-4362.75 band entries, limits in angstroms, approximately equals 5.6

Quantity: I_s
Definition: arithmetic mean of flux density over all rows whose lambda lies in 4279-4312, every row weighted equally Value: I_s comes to 25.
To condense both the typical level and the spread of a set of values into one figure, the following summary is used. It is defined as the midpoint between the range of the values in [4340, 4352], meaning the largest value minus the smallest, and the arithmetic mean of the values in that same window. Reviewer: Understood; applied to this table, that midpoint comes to 22.2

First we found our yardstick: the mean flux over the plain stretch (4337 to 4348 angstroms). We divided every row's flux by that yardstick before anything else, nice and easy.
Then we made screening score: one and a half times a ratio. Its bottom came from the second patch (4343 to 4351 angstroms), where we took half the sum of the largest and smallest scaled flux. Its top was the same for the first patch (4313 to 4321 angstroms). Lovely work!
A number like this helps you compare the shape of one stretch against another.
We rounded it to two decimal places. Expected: 1.40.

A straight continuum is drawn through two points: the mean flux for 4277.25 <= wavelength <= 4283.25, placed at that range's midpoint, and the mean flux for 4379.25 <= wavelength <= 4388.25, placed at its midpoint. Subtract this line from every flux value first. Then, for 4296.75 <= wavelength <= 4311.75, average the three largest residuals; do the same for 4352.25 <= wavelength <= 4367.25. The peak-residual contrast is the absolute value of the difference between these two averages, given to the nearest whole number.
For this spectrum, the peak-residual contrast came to 17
